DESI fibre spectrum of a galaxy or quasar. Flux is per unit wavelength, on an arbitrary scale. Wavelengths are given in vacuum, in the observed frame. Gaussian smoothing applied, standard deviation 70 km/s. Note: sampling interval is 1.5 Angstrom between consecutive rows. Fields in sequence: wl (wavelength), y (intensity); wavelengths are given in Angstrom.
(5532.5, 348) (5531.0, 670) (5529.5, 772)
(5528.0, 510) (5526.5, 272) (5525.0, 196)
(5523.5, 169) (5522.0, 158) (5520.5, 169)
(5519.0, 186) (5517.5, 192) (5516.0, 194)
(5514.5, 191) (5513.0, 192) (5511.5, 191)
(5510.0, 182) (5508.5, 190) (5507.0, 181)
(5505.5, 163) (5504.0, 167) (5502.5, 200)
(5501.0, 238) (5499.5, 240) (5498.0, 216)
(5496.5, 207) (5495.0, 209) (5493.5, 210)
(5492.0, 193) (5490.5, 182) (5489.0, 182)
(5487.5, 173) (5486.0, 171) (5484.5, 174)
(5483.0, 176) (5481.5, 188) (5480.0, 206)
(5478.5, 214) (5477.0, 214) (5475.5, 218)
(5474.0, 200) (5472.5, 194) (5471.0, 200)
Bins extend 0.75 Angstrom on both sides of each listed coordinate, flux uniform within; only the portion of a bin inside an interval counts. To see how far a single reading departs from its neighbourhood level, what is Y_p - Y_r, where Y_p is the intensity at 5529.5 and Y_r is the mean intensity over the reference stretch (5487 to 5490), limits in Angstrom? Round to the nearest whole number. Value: 594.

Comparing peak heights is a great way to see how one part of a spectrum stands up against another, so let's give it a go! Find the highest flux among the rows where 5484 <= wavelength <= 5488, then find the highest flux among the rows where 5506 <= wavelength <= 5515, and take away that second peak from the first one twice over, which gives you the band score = -210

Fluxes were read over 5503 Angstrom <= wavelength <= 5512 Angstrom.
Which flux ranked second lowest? 167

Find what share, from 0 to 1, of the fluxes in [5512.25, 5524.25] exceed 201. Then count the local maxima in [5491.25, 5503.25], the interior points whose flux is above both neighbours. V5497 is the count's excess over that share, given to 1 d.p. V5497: 2.0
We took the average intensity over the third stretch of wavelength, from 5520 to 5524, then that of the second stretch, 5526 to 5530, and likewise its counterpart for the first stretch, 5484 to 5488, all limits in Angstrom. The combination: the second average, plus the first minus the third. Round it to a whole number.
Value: 525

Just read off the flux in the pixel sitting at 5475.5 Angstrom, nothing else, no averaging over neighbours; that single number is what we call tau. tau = 218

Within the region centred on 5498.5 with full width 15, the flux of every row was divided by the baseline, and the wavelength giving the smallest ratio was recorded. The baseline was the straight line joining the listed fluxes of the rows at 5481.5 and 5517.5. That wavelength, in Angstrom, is 5505.5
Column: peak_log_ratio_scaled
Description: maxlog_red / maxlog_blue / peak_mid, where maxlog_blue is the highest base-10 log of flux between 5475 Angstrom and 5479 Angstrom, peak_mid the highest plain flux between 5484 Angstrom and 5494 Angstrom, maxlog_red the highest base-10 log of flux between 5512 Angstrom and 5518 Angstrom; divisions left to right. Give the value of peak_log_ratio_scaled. 0.0047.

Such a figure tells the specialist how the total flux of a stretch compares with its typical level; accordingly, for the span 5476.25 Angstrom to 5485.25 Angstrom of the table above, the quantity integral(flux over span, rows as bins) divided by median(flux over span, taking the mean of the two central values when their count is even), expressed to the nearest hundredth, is 8.92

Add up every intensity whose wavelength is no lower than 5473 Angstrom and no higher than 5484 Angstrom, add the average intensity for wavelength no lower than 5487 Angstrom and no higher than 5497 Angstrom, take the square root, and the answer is 40.1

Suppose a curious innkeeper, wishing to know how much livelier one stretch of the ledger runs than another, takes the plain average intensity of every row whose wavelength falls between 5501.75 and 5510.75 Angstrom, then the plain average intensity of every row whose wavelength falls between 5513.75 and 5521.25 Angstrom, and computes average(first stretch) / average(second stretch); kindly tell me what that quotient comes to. 1.0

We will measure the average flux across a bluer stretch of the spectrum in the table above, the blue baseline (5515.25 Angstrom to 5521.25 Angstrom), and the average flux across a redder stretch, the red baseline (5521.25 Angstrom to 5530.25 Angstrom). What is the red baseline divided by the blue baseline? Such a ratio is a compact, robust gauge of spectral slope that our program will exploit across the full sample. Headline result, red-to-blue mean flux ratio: 1.9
